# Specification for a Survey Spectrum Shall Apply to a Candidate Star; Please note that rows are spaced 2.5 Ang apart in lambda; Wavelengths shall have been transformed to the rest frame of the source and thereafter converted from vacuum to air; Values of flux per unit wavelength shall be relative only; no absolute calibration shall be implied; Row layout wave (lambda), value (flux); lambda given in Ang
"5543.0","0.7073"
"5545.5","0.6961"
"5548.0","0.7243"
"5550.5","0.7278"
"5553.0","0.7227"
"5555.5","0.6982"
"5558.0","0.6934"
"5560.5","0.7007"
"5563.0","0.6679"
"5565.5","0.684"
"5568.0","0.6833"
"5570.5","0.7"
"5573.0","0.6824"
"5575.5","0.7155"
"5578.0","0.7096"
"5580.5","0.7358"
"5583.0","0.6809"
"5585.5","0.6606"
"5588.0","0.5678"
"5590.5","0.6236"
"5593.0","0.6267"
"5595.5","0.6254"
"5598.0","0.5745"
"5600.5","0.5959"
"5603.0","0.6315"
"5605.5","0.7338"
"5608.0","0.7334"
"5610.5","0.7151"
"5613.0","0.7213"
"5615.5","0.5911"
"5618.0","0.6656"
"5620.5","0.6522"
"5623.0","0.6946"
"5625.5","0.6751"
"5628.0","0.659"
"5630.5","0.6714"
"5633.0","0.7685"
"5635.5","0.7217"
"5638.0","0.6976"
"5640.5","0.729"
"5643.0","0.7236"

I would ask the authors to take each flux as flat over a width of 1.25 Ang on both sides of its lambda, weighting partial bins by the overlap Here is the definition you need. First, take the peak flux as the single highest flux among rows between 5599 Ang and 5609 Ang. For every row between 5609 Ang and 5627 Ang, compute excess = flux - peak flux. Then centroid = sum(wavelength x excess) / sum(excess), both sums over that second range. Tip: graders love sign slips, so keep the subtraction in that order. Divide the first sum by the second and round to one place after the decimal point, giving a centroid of 5618.7 Ang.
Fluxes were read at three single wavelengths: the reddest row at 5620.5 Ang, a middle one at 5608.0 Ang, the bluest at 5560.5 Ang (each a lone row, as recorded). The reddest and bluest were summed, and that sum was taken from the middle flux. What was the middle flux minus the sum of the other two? -0.62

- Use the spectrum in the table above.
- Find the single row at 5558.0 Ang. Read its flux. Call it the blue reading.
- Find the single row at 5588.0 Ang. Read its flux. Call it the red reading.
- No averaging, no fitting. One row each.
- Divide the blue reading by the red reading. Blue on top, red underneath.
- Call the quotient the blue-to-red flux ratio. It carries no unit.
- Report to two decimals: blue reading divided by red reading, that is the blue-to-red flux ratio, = 1.22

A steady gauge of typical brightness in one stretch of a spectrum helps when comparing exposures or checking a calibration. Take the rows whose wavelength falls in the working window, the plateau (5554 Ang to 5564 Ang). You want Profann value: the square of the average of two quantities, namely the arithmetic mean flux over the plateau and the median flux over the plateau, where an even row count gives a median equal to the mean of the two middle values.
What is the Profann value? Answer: 0.48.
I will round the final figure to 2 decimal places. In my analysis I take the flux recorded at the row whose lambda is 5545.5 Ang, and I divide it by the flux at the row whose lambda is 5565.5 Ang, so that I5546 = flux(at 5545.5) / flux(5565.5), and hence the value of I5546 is 1.02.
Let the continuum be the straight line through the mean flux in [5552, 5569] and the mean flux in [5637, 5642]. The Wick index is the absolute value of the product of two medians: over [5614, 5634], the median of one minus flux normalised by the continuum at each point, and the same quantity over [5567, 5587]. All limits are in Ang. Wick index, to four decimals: 0.0003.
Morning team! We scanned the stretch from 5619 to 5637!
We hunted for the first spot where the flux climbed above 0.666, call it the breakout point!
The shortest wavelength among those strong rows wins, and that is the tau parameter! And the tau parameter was 5623.0 Ang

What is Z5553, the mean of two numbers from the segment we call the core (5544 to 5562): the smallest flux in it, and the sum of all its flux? 2.83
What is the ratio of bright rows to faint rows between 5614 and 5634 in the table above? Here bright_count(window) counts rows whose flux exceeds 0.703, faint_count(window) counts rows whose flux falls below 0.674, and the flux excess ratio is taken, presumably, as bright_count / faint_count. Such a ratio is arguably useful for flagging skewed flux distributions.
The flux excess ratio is 0.20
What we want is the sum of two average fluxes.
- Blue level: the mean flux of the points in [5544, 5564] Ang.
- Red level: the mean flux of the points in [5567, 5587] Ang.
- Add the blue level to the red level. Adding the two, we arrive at 1.40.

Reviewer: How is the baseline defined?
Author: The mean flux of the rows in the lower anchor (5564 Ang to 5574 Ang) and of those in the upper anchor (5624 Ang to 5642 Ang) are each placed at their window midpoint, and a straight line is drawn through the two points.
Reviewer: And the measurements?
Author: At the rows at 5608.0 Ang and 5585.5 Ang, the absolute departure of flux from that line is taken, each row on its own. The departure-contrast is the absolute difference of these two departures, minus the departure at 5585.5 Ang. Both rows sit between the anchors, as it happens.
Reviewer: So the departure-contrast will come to -0.025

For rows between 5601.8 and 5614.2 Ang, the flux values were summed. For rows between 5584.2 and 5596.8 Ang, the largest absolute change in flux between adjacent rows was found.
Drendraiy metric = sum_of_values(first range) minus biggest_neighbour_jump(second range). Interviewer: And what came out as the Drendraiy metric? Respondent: 3.44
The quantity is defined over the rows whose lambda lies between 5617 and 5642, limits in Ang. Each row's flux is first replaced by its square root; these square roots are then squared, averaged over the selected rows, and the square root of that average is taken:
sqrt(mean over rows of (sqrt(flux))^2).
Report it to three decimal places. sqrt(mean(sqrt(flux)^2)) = 0.833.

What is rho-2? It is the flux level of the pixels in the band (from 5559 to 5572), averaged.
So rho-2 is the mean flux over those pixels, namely 0.687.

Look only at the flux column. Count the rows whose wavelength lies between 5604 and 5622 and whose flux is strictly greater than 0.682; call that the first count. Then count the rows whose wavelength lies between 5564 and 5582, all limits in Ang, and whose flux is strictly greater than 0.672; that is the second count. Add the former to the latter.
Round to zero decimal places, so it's 11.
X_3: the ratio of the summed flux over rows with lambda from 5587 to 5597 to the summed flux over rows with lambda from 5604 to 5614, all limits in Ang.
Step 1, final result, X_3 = 0.84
